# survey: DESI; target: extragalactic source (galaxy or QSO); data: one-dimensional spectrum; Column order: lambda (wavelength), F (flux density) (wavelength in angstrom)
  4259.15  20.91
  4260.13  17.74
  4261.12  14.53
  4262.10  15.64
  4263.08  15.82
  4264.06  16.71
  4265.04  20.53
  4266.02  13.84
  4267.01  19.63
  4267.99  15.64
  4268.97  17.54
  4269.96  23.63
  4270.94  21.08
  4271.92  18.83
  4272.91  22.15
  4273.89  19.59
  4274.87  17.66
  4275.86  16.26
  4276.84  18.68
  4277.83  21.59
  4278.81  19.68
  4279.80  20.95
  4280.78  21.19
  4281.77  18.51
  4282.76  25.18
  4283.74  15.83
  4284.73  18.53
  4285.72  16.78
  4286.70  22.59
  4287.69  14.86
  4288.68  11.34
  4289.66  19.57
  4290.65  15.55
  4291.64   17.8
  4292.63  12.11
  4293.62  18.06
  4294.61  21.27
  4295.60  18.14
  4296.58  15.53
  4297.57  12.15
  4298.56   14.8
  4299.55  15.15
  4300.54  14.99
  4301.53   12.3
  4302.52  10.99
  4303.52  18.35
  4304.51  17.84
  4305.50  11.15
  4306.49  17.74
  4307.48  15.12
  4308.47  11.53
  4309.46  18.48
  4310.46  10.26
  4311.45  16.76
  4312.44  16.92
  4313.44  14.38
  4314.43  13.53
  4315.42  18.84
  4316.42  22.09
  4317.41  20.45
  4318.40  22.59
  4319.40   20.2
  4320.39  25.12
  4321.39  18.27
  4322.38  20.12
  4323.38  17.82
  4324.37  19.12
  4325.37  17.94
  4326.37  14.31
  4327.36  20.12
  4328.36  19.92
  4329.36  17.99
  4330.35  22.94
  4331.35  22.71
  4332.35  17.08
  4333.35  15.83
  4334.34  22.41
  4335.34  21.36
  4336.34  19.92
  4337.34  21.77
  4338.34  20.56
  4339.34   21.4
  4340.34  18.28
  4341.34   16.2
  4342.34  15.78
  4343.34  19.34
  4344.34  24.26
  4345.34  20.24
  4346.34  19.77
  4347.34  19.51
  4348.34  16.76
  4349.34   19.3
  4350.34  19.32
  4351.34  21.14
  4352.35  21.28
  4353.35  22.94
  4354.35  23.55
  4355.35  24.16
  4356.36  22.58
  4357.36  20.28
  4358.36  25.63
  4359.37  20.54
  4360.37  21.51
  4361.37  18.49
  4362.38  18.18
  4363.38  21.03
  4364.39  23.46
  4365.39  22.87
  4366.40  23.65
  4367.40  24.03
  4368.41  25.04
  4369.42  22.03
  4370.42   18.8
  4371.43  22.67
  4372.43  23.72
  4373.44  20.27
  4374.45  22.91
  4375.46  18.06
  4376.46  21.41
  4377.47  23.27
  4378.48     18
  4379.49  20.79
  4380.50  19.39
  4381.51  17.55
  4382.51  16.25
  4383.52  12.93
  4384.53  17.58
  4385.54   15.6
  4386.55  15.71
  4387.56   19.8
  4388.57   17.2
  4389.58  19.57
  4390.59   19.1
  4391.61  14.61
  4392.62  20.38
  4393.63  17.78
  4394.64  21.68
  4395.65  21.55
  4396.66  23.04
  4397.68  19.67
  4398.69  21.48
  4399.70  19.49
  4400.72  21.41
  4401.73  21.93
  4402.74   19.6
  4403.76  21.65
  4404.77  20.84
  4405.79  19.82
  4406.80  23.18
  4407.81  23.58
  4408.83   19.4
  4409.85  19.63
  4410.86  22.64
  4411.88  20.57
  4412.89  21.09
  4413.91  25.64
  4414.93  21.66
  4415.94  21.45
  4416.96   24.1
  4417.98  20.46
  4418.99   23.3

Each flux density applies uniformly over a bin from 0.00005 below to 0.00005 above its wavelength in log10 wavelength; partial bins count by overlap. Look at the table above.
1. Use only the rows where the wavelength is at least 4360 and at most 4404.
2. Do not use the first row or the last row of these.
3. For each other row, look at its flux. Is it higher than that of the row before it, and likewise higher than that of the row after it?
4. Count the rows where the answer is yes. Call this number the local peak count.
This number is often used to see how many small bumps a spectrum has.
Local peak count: 14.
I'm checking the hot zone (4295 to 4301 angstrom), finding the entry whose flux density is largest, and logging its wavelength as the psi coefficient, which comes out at 4295.60 angstrom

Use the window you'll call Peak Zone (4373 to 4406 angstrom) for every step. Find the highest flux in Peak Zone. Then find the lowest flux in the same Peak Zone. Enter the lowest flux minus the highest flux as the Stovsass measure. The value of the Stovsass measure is -10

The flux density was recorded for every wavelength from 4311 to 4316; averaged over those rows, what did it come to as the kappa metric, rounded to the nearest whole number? 16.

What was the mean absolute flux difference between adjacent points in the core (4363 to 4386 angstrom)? 2.50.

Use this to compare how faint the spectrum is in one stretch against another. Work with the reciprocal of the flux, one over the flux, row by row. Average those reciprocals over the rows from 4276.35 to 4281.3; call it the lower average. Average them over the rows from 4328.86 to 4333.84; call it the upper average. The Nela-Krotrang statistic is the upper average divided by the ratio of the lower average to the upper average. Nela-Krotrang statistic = 0.057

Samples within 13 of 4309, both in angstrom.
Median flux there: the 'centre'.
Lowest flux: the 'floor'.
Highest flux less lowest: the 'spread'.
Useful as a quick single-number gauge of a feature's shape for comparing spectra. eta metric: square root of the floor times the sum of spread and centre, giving 17.8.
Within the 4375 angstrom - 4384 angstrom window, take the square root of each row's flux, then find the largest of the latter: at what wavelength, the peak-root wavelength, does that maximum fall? 4377.47 angstrom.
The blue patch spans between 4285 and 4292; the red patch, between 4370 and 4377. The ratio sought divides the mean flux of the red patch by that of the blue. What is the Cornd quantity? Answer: 1.25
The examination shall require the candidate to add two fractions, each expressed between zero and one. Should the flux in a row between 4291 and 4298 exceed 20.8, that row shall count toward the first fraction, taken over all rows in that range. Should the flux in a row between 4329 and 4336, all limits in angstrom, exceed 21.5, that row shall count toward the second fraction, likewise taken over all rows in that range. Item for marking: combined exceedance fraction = 0.57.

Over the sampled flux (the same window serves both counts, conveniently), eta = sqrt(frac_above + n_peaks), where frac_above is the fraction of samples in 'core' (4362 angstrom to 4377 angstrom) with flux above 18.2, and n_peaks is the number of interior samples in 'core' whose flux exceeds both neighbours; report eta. 2.21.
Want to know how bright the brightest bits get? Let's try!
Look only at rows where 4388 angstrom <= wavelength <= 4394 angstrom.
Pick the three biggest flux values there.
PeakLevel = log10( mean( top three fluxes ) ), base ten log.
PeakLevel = 1.29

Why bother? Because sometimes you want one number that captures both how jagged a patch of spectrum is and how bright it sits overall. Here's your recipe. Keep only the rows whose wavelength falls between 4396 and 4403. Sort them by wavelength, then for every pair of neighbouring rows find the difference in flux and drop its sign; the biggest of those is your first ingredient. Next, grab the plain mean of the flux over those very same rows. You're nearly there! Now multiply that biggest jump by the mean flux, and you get 71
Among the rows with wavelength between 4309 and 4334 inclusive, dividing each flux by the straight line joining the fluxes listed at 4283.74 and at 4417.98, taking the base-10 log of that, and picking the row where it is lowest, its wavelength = 4310.46 angstrom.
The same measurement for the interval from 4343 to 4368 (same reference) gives 4348.34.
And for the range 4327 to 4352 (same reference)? 4342.34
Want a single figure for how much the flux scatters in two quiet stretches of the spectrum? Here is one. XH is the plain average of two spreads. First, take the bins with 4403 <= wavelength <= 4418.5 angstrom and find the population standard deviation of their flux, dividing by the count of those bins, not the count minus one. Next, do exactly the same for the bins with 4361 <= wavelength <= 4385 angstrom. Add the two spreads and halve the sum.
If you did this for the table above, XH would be 2.3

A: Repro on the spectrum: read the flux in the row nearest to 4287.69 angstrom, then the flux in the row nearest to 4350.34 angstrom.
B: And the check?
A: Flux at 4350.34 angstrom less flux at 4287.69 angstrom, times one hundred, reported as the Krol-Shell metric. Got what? 446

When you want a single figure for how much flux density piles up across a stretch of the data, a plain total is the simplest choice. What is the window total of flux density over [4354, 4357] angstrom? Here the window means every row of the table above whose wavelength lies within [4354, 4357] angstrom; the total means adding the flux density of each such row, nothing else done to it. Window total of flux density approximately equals 70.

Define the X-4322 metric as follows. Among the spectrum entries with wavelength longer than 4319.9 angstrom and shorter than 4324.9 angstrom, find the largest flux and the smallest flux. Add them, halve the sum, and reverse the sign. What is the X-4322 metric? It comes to -21.5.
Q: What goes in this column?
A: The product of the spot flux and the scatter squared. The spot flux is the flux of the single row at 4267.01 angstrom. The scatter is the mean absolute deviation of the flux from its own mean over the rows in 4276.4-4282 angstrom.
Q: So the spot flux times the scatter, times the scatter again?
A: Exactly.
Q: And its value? 26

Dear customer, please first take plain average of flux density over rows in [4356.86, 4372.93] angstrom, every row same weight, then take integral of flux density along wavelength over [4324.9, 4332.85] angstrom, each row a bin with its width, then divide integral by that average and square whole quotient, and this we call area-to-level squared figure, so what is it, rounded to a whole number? 48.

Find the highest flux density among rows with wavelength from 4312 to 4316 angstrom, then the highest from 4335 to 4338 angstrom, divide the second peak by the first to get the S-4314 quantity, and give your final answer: 1.16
